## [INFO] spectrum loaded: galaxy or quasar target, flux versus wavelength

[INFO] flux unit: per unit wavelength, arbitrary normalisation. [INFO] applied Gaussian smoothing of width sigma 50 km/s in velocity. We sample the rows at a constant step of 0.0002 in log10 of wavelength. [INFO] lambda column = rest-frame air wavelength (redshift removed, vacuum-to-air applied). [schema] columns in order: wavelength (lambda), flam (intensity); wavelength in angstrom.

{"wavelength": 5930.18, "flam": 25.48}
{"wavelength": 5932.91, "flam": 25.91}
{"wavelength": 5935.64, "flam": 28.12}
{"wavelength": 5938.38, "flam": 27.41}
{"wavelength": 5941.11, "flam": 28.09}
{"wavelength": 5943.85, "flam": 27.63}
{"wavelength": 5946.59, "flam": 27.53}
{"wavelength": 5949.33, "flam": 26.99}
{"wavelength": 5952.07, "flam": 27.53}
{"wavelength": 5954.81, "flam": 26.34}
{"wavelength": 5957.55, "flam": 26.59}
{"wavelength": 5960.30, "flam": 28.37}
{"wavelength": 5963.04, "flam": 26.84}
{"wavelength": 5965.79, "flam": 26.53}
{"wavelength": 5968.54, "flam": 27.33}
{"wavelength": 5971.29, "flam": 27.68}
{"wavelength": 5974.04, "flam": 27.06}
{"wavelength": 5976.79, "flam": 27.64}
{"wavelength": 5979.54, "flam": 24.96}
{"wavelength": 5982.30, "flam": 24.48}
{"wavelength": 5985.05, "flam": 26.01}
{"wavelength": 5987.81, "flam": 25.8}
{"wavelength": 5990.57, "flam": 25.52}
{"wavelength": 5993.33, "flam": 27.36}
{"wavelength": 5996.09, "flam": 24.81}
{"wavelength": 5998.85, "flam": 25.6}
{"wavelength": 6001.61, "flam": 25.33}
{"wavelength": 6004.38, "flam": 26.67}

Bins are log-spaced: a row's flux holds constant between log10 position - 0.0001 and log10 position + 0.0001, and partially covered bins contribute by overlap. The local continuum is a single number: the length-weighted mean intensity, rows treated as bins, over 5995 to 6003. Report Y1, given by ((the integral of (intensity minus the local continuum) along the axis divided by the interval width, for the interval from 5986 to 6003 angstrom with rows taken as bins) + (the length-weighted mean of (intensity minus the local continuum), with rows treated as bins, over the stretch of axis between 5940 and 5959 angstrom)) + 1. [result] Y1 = 3.5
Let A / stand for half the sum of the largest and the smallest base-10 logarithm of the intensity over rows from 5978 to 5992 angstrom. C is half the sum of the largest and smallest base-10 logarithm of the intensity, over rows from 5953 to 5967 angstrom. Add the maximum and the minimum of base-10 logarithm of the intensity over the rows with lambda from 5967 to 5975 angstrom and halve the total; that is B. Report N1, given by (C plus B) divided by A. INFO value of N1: 2.05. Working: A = 1.402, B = 1.44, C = 1.44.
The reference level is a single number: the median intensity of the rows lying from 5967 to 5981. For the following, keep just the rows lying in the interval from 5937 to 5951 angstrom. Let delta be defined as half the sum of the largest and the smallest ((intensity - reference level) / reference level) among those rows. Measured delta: 0.008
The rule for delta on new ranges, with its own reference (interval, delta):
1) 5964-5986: -0.046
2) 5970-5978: 0.001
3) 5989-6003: -0.046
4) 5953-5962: 0.001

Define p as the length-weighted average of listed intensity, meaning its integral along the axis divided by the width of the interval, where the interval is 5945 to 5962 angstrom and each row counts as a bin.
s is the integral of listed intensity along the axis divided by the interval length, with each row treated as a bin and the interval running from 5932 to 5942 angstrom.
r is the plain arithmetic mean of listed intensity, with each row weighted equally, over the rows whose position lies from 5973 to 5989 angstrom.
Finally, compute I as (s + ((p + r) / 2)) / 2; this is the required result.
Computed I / 27.0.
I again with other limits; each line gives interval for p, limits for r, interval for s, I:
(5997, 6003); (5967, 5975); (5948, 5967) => 26.7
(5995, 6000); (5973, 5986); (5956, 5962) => 26.5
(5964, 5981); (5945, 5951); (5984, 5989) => 26.5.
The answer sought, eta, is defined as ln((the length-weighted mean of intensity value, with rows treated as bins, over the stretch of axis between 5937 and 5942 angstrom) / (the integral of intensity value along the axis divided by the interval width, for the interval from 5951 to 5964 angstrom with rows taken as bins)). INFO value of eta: 0.02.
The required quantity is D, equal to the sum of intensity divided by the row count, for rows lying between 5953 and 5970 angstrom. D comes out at 27.0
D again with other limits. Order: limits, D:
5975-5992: 25.7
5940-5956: 27.4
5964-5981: 26.9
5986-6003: 25.7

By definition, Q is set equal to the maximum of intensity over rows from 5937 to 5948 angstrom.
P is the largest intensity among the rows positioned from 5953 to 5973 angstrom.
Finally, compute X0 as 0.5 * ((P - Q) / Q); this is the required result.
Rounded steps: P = 28.37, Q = 28.09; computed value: 0.005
